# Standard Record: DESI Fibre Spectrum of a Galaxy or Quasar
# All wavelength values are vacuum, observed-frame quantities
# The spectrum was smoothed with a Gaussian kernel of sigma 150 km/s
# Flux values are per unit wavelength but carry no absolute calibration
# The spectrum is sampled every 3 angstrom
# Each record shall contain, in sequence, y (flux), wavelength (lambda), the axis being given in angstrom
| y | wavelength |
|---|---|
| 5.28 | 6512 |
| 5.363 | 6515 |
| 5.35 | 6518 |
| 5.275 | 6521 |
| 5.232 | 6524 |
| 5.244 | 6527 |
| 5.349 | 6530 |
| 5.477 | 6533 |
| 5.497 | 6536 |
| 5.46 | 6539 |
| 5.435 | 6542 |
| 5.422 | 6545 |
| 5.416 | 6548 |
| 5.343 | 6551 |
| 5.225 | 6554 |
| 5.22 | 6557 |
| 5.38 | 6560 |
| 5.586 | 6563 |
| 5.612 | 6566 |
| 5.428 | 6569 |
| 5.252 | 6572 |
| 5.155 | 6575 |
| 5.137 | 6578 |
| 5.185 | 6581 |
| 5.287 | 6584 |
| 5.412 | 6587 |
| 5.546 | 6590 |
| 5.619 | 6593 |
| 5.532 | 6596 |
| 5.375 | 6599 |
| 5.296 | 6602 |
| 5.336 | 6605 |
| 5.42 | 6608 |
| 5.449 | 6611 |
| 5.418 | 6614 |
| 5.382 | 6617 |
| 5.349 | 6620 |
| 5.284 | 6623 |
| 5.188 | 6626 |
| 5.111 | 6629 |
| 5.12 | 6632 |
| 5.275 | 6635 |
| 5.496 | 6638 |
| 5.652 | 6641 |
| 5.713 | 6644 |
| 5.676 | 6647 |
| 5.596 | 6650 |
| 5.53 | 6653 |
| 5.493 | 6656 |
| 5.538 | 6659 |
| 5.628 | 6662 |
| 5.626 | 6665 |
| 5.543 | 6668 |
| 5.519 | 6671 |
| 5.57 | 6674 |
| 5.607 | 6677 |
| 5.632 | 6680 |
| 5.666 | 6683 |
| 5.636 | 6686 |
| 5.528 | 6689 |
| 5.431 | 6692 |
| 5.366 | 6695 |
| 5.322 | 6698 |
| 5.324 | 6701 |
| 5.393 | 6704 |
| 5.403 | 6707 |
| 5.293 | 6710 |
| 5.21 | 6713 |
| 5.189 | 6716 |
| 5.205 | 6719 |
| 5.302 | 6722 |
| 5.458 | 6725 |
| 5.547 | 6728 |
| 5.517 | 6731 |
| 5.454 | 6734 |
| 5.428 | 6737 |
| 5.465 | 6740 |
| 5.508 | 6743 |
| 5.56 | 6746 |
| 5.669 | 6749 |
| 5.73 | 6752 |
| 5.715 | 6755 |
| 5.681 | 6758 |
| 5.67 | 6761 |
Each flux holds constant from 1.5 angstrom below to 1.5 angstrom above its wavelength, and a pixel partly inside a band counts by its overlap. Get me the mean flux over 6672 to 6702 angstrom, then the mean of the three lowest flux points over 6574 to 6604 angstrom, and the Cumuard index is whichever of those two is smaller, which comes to 5.16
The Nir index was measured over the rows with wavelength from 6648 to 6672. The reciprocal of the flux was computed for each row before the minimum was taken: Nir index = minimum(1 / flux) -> 0.178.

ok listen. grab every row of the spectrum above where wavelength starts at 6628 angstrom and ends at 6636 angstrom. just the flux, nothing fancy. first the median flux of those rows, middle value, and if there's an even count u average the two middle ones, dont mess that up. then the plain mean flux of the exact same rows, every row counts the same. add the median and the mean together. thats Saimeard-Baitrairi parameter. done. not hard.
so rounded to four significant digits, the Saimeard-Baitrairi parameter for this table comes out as 10.29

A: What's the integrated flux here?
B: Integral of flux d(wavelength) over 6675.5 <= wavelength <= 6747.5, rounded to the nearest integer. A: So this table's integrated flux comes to 391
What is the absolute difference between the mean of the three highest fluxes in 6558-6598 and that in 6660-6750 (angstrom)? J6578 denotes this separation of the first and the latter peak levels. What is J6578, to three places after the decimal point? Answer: 0.051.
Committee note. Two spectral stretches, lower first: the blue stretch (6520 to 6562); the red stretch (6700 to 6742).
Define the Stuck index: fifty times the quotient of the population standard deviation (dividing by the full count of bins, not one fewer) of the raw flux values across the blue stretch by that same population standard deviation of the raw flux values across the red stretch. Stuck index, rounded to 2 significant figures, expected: 43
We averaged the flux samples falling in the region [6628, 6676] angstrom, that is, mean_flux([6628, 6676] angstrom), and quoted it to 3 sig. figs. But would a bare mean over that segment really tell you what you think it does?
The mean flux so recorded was 5.51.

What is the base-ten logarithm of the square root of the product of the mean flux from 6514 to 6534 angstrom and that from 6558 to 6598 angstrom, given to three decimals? 0.729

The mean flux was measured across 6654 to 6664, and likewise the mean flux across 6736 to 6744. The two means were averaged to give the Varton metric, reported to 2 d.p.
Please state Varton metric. 5.51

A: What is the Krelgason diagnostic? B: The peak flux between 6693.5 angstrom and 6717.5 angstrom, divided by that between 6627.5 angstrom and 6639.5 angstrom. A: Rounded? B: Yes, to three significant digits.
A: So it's 0.983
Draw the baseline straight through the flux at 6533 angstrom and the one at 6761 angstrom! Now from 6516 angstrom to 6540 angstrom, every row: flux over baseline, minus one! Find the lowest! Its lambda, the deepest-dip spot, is 6524 angstrom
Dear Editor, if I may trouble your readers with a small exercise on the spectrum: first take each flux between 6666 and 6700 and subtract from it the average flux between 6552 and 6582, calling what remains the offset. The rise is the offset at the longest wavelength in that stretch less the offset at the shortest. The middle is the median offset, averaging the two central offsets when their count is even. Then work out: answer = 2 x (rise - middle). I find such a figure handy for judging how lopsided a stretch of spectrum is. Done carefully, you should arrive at -0.89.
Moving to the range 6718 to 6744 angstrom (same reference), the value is 0.33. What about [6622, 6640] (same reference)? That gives 0.60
